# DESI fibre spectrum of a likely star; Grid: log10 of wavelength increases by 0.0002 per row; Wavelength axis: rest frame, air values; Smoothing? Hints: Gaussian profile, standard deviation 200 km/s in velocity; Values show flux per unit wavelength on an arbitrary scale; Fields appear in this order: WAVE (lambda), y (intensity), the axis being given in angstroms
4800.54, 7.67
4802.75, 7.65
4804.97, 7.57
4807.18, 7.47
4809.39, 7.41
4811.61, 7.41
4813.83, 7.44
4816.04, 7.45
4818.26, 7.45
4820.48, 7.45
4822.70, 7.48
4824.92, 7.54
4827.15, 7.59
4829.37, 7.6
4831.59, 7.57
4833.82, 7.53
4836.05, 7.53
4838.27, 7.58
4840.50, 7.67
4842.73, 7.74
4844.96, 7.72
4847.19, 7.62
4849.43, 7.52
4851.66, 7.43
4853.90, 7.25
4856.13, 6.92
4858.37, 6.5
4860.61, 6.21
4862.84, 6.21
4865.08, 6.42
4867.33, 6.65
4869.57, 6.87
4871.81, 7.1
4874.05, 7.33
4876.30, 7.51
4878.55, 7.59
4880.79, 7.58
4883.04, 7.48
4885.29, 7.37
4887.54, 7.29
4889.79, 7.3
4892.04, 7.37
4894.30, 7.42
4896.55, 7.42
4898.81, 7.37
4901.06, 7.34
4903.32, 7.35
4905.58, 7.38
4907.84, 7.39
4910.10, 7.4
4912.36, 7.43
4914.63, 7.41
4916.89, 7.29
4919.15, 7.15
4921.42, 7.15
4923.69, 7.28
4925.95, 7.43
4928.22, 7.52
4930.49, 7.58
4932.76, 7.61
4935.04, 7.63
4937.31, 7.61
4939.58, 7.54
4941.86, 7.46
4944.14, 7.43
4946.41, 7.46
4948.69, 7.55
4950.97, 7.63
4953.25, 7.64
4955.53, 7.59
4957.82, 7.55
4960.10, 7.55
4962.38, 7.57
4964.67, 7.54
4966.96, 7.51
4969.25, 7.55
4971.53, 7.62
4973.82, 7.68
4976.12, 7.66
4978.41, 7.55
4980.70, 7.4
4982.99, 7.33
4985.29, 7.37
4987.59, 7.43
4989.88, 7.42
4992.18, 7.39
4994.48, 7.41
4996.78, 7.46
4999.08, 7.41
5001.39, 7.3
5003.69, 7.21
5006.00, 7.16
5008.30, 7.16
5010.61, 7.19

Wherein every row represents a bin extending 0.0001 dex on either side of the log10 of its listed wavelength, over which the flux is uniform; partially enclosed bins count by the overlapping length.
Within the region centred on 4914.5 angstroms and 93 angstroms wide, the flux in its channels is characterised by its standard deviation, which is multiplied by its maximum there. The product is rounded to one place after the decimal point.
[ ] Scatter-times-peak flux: 1.2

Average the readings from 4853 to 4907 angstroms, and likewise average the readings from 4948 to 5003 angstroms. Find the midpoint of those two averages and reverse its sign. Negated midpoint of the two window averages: -7.32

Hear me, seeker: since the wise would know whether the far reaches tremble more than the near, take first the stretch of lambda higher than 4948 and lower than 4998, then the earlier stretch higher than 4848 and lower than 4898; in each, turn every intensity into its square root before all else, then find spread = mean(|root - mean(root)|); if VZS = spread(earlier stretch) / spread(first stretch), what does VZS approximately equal 4.5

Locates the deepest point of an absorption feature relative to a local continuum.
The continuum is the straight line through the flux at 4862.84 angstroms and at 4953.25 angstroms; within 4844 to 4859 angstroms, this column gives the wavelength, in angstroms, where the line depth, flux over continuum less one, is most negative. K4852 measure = 4858.37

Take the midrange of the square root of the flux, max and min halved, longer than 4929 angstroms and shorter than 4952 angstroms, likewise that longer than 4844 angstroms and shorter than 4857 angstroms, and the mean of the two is 2.724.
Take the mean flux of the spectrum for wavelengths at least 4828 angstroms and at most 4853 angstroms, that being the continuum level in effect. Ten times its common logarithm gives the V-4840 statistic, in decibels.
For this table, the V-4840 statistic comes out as 8.80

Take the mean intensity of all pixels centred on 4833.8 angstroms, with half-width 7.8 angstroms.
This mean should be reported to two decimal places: 7.58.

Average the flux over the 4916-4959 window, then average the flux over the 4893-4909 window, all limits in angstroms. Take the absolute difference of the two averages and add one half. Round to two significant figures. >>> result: 0.60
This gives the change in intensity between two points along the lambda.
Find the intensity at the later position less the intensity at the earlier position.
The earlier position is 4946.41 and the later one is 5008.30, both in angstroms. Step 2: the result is -0.30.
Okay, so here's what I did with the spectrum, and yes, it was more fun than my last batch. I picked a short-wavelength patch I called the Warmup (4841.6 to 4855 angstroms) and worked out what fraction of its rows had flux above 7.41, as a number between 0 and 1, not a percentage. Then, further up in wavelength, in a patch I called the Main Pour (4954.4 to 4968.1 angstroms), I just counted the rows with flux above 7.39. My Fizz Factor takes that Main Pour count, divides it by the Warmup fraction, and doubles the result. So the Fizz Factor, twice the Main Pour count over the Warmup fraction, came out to 14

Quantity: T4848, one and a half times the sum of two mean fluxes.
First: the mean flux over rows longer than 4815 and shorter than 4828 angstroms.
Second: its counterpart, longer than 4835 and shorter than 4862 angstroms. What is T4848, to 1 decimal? 22.2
